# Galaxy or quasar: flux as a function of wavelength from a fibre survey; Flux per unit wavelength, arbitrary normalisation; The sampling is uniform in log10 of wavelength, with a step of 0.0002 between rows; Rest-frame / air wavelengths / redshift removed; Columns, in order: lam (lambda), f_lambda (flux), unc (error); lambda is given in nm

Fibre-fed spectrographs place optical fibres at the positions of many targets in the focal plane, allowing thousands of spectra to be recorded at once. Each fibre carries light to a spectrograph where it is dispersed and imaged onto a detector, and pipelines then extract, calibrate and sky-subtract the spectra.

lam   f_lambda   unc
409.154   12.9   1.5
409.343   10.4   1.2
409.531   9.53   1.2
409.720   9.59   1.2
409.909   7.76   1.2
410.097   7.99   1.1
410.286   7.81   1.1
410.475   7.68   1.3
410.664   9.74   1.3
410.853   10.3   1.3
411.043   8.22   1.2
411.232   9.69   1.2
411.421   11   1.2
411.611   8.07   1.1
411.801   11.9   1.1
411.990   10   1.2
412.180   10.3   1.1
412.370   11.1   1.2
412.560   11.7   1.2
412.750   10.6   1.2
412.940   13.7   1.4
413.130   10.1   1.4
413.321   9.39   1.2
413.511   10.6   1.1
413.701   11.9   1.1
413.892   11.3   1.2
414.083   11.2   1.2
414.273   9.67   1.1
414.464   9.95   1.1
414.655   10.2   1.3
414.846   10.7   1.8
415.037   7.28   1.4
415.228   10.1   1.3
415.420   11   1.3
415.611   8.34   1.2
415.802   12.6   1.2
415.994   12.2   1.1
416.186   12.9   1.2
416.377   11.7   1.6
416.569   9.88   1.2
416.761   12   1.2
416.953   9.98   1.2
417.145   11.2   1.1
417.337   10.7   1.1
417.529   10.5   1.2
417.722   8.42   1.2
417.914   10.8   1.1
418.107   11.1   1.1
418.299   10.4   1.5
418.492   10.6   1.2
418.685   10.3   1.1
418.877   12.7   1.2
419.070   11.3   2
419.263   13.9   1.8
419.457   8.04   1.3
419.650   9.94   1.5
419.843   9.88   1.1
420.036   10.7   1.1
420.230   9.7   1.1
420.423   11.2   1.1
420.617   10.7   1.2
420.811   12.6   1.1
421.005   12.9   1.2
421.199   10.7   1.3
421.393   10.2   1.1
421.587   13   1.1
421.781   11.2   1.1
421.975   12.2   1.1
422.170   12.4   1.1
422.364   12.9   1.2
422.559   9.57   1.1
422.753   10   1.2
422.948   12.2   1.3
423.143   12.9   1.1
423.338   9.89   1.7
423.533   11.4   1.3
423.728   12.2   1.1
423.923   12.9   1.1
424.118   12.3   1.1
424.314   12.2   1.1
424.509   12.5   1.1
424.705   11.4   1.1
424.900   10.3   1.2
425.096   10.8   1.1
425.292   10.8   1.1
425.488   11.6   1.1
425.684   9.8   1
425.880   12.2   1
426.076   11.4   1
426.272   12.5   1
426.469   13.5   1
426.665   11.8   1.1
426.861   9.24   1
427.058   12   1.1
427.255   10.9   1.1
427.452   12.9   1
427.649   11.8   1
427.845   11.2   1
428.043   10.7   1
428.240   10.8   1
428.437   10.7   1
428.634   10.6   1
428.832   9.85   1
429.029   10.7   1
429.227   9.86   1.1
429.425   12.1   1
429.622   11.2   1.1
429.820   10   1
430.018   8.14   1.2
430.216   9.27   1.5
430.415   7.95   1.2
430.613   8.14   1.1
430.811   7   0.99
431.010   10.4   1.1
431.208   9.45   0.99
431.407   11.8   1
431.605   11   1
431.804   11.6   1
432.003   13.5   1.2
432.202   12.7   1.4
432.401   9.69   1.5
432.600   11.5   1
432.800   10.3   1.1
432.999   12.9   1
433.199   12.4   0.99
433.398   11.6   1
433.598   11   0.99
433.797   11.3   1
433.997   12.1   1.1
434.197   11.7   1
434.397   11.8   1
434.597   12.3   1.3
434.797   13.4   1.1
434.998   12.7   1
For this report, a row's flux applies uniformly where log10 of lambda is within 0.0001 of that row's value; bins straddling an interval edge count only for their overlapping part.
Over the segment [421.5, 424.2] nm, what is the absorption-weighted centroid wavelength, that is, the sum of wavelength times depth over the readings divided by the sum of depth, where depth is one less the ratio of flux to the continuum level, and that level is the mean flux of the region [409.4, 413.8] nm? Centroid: 422.85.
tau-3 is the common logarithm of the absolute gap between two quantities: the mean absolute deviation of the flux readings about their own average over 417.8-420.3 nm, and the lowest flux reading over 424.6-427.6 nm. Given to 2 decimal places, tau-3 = 0.92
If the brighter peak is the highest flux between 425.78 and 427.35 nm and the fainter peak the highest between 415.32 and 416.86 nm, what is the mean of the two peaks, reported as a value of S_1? 13.2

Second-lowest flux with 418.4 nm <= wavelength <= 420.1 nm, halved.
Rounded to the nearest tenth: 4.9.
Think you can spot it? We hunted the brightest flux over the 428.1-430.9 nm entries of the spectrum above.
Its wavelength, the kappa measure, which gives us 429.425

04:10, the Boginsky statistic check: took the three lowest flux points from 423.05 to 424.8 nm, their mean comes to 10.9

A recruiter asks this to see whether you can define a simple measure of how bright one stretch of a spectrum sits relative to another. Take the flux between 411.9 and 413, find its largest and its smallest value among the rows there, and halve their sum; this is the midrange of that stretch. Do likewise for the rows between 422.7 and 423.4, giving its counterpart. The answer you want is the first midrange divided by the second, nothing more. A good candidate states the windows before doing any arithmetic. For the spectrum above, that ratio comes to 1.04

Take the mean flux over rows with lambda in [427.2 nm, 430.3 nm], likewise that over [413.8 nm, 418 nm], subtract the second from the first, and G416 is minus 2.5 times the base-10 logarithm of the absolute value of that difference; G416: 2.5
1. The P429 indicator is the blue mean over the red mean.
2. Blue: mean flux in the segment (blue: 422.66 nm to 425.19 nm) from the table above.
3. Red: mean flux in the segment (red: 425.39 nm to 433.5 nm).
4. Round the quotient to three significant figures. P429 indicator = 1.07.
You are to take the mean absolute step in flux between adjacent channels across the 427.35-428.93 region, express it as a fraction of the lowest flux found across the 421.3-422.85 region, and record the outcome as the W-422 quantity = 0.05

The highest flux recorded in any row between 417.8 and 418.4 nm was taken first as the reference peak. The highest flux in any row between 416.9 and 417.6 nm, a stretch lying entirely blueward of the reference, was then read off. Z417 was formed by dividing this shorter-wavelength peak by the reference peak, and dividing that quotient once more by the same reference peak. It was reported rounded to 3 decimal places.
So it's 0.091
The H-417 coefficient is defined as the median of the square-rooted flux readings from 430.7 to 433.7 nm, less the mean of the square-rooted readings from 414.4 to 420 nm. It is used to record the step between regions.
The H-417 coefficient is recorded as 0.14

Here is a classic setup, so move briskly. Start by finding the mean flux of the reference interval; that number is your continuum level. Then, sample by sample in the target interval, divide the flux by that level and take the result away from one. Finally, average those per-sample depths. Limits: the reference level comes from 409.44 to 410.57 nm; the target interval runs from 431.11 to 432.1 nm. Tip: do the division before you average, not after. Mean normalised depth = -0.367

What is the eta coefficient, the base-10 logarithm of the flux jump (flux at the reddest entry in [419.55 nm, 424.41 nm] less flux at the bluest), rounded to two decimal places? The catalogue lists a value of 0.35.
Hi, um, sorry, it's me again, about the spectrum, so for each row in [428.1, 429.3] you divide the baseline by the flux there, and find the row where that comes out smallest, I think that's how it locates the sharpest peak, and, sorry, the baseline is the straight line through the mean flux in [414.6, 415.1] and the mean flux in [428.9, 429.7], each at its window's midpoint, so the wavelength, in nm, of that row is 428.240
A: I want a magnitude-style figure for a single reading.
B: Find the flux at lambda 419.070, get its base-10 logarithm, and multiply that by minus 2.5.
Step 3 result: -2.63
